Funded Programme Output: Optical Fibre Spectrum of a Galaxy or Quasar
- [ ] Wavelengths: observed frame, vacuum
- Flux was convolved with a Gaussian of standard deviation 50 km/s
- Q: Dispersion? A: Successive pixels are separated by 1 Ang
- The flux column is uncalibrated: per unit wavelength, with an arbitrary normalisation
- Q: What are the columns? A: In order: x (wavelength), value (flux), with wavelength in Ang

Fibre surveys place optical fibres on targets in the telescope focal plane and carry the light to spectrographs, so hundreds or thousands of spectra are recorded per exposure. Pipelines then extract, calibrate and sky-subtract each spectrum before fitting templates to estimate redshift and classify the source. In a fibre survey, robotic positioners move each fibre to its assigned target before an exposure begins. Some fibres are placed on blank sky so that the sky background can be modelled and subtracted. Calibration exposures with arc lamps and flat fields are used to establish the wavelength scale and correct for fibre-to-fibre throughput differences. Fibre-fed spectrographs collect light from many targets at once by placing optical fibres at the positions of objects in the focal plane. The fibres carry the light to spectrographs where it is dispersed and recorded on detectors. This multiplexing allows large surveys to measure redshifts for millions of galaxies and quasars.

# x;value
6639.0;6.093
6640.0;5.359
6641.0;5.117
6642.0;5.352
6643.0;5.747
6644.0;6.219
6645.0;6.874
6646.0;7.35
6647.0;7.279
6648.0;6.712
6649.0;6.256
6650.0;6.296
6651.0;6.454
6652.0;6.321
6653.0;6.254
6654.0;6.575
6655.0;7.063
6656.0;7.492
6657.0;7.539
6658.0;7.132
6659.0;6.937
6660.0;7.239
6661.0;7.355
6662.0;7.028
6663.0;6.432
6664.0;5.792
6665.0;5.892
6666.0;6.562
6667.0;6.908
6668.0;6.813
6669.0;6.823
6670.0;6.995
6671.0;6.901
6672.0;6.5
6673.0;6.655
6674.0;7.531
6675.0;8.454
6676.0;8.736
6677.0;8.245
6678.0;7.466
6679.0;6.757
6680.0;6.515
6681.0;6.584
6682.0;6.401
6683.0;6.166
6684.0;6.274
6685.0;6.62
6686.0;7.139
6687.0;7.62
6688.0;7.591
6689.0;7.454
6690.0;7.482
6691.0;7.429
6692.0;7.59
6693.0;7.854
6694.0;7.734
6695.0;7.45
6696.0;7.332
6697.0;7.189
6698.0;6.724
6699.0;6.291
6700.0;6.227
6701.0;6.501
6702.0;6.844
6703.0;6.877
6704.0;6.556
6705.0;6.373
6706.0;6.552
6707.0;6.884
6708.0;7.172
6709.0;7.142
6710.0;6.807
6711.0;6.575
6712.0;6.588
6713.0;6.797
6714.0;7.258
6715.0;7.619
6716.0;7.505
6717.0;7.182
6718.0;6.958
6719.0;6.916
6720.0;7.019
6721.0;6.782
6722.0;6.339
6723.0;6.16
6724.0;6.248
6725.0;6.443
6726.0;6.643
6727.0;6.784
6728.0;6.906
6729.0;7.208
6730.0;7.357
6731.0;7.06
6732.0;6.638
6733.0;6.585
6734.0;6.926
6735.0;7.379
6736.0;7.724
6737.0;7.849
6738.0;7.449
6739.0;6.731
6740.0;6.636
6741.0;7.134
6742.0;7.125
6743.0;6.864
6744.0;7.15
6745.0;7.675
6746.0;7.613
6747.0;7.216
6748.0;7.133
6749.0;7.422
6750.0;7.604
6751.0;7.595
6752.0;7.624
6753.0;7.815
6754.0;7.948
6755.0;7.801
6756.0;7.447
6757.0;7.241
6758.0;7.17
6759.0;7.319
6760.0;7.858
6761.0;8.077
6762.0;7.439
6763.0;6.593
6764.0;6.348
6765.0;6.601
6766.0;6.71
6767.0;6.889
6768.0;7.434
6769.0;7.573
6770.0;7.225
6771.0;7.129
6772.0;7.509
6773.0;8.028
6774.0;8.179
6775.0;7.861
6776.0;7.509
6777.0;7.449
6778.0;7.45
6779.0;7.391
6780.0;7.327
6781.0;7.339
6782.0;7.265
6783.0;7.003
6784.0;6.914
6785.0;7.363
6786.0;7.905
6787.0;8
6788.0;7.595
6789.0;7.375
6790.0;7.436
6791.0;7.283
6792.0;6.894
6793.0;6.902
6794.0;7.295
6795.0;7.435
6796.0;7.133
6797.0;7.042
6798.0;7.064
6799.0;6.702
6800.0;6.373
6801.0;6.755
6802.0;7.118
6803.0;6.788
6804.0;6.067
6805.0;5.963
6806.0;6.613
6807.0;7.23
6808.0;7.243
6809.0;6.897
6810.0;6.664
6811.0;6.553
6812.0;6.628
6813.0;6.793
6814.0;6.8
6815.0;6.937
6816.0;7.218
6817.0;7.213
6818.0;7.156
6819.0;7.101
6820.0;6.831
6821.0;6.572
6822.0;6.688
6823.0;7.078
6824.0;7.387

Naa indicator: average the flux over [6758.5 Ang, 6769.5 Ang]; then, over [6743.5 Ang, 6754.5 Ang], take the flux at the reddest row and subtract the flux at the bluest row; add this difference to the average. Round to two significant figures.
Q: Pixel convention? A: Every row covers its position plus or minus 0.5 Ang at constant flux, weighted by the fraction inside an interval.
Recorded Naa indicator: 8.0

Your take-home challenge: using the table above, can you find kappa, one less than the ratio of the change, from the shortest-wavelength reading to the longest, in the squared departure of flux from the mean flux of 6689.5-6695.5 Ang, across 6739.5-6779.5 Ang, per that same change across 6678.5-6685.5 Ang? -4.5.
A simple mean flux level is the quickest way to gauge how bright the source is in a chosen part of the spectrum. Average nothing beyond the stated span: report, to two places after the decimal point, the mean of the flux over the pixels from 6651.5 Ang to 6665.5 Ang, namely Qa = 6.79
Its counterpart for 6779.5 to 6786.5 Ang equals 7.30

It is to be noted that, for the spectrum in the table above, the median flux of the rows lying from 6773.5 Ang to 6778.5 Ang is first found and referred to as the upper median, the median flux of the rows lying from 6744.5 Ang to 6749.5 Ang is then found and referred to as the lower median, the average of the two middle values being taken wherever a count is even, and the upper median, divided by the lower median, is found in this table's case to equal 1.01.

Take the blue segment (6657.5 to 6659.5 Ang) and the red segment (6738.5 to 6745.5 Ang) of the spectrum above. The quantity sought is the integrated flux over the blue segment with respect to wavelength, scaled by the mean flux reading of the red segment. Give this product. 99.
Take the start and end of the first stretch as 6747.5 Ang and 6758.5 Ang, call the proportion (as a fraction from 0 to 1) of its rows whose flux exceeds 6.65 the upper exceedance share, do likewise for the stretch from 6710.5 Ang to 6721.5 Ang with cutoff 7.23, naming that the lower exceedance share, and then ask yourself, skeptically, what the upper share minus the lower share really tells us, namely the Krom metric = 0.73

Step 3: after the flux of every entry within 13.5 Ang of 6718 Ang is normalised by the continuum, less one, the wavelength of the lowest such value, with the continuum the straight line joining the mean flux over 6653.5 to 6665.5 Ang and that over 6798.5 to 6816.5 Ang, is 6723.0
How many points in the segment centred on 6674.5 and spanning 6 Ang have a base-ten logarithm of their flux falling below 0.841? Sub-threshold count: 2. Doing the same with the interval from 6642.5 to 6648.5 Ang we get 4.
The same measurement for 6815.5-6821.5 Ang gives 2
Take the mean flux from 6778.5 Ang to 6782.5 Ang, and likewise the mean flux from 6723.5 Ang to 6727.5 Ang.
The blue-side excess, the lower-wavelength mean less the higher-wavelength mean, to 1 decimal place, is -0.8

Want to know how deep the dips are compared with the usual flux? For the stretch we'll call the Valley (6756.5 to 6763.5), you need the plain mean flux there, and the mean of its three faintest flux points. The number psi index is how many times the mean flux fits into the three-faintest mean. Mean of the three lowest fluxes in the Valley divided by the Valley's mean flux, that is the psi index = 0.948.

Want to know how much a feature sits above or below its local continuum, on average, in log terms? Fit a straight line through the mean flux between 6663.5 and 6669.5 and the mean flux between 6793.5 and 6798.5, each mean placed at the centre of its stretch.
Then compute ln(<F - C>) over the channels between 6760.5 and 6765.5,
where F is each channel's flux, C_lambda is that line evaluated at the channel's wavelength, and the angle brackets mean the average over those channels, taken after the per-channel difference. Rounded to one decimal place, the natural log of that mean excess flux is -5.7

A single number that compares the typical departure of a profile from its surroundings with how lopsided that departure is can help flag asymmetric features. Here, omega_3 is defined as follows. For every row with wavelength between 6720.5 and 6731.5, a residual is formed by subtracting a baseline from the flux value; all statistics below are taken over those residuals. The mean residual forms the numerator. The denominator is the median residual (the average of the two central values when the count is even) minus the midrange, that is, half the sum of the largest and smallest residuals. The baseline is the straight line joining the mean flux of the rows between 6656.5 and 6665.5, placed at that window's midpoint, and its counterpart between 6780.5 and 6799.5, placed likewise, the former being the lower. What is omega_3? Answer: -13.4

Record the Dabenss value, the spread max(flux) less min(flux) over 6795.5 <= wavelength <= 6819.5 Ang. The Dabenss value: 1.3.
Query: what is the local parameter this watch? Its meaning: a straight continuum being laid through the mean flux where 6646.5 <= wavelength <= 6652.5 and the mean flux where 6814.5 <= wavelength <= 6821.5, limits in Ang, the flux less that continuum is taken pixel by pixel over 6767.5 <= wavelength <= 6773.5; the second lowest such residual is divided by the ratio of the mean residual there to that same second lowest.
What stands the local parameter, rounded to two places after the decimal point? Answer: 0.20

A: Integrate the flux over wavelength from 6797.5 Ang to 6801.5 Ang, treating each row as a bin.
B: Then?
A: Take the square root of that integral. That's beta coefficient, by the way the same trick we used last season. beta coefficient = 5.19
